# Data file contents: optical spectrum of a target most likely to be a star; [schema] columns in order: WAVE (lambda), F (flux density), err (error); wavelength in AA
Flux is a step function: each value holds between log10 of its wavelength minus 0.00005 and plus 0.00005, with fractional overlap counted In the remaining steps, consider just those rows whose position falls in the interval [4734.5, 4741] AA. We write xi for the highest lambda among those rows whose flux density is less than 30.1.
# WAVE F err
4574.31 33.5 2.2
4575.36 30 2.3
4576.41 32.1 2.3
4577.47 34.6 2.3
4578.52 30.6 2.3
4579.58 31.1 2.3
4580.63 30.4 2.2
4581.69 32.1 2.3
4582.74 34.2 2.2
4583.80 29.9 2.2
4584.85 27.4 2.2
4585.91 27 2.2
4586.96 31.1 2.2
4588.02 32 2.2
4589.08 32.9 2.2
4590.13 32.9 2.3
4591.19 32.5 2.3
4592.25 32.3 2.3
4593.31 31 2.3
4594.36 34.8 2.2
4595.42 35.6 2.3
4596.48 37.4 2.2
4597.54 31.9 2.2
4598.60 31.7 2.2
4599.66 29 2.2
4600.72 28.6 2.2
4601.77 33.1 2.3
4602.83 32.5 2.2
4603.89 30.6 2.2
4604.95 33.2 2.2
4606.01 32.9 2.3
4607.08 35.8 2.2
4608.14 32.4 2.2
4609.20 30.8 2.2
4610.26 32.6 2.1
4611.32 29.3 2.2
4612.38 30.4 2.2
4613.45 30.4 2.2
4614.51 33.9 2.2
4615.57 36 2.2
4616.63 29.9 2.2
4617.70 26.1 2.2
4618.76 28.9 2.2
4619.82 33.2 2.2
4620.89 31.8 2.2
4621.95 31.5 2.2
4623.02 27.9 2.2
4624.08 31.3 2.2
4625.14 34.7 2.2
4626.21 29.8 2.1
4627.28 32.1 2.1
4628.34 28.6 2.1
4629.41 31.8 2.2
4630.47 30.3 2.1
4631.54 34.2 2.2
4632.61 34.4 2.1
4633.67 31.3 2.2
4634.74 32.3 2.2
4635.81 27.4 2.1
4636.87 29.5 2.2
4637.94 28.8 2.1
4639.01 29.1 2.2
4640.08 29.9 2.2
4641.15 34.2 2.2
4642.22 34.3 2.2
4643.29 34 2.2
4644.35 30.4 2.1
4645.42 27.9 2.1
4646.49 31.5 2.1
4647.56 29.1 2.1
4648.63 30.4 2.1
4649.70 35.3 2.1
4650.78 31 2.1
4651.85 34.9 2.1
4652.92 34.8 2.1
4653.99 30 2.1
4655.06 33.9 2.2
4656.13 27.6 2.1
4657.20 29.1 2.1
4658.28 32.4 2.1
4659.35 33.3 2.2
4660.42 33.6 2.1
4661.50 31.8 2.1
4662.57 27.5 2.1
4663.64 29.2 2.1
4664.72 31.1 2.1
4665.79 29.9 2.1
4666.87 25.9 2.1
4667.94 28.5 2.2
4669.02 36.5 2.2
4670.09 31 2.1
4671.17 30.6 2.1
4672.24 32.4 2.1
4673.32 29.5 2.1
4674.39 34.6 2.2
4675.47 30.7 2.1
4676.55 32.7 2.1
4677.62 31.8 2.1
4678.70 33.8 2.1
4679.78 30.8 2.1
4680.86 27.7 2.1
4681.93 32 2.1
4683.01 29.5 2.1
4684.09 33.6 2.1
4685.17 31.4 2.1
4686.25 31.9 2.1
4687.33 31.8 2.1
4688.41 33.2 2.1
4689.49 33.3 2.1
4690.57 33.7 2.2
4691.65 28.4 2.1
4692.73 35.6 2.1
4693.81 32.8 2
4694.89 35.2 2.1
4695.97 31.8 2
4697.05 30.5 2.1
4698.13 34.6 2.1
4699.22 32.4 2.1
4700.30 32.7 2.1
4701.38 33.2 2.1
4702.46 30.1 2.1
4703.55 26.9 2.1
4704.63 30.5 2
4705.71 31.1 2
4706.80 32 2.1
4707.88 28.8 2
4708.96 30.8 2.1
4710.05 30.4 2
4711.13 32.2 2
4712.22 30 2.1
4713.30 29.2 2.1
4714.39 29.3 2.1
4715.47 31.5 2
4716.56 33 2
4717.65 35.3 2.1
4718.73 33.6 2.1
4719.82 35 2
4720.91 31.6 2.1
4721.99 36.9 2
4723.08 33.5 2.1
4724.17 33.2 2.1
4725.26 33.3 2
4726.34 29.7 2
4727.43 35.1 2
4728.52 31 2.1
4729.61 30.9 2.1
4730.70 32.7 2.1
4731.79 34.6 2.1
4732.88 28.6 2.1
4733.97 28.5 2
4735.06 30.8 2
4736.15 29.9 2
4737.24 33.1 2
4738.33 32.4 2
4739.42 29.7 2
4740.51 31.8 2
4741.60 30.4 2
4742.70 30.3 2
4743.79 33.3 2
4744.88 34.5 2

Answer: 4739.42 AA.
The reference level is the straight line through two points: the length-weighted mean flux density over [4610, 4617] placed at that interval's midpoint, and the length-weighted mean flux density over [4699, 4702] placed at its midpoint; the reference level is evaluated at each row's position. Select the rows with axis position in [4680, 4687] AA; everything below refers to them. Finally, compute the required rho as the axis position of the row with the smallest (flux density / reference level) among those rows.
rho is 4680.86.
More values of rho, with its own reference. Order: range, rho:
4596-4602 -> 4600.72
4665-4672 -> 4666.87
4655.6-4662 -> 4656.13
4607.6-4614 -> 4611.32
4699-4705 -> 4703.55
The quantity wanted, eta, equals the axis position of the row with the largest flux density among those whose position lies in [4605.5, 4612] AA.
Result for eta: 4607.08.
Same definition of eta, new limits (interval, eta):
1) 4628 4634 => 4632.61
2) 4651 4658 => 4651.85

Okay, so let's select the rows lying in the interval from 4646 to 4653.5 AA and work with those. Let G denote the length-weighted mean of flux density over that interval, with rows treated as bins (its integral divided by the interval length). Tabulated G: 32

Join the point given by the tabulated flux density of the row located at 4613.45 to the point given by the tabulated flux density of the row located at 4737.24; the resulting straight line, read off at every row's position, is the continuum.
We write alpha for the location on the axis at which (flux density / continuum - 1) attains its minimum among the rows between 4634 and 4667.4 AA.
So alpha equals 4666.87 AA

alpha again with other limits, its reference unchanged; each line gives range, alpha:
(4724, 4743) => 4733.97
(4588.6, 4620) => 4617.70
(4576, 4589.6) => 4585.91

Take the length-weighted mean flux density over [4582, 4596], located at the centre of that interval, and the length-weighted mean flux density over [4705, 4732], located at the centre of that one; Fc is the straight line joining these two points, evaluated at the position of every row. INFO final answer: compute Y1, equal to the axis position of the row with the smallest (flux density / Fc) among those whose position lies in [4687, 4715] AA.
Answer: 4703.55 AA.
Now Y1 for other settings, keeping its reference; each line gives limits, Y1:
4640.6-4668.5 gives 4666.87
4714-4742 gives 4733.97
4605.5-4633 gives 4617.70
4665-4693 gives 4666.87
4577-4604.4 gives 4585.91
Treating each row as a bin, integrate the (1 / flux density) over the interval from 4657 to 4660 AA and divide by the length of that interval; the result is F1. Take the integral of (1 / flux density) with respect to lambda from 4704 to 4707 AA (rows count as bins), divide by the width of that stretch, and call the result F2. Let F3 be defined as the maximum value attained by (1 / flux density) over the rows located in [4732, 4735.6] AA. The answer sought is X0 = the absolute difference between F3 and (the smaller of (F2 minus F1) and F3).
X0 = 0.034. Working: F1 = 0.0314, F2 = 0.0323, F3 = 0.035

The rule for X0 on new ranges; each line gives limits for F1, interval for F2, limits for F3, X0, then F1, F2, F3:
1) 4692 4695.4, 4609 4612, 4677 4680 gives 0.029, 0.0294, 0.0325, 0.032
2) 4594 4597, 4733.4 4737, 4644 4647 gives 0.030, 0.0278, 0.0334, 0.036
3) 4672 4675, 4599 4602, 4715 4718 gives 0.029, 0.0313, 0.0335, 0.032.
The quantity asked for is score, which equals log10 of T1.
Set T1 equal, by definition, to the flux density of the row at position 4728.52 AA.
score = 1.49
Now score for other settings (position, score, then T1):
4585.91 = 1.43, 27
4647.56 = 1.46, 29.1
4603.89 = 1.49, 30.6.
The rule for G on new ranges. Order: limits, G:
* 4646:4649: 30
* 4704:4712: 31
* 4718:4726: 34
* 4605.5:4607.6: 34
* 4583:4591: 31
